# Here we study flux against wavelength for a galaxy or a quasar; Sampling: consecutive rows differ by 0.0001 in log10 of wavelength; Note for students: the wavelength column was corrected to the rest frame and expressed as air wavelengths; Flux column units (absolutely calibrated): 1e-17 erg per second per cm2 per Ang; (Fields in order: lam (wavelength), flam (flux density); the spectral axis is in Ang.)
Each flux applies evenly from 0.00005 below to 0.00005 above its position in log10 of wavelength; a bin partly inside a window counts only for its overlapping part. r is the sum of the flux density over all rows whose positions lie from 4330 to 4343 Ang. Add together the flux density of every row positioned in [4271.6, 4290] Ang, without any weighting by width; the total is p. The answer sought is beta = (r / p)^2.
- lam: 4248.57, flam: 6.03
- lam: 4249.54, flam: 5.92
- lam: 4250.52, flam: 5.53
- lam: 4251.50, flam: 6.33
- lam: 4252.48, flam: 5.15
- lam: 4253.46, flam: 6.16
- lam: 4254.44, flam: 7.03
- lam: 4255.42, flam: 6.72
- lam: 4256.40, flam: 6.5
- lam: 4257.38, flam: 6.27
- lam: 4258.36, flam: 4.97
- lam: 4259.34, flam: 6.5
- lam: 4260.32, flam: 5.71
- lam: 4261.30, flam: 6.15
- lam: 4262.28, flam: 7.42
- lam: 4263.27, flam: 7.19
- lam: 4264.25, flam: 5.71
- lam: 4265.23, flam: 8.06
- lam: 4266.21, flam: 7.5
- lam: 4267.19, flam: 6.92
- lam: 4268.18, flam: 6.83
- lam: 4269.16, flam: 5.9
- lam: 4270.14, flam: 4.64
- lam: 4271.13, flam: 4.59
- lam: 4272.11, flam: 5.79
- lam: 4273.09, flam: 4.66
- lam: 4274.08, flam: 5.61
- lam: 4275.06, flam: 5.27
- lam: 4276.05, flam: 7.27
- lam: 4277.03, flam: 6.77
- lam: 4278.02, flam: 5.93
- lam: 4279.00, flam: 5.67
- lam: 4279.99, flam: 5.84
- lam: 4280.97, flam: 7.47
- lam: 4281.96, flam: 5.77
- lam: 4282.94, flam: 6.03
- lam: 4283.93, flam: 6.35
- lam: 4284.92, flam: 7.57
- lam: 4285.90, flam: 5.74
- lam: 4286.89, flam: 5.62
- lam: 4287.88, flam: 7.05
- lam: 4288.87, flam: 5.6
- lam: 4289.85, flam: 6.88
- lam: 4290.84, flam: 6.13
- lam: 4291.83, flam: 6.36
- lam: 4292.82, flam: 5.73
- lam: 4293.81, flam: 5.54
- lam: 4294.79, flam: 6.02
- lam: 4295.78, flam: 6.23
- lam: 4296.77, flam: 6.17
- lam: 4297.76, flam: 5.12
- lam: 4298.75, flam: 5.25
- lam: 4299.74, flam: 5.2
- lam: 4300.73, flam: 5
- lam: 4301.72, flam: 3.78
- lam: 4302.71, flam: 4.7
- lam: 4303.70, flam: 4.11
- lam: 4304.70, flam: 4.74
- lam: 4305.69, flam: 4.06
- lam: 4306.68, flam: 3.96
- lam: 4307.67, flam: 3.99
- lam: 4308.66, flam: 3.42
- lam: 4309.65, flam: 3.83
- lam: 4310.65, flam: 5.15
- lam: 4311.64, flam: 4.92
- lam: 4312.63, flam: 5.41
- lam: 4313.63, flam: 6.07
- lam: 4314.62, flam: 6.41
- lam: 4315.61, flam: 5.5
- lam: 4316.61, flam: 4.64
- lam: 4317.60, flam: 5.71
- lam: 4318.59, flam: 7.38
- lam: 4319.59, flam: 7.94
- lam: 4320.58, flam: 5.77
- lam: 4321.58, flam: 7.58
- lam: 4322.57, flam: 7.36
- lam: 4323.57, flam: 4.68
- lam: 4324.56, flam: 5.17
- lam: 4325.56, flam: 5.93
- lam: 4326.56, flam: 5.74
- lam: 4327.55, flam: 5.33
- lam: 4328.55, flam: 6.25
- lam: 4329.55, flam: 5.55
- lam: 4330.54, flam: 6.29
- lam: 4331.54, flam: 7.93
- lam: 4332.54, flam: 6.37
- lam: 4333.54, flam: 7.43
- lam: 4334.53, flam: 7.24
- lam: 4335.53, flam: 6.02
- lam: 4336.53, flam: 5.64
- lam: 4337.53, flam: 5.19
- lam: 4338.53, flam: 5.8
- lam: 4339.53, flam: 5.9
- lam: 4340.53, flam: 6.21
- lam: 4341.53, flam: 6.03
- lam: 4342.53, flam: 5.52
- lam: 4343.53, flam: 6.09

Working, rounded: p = 117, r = 82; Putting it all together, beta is 0.5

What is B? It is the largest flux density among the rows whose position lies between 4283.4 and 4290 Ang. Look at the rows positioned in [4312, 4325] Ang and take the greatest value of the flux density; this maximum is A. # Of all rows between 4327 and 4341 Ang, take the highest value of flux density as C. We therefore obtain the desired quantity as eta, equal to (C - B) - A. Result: -7.6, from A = 7.94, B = 7.57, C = 7.93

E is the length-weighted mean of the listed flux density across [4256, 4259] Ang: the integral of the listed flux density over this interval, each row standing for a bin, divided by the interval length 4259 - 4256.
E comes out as 5.9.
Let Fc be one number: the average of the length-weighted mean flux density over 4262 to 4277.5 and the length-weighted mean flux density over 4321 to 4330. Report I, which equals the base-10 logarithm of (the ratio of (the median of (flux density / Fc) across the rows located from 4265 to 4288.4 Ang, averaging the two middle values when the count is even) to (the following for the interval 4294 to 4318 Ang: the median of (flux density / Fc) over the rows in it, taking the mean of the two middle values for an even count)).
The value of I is 0.07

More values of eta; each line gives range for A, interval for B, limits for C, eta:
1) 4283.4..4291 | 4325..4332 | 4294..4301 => -9.3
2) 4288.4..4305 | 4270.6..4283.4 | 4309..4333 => -6.4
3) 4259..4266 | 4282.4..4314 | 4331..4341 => -7.7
